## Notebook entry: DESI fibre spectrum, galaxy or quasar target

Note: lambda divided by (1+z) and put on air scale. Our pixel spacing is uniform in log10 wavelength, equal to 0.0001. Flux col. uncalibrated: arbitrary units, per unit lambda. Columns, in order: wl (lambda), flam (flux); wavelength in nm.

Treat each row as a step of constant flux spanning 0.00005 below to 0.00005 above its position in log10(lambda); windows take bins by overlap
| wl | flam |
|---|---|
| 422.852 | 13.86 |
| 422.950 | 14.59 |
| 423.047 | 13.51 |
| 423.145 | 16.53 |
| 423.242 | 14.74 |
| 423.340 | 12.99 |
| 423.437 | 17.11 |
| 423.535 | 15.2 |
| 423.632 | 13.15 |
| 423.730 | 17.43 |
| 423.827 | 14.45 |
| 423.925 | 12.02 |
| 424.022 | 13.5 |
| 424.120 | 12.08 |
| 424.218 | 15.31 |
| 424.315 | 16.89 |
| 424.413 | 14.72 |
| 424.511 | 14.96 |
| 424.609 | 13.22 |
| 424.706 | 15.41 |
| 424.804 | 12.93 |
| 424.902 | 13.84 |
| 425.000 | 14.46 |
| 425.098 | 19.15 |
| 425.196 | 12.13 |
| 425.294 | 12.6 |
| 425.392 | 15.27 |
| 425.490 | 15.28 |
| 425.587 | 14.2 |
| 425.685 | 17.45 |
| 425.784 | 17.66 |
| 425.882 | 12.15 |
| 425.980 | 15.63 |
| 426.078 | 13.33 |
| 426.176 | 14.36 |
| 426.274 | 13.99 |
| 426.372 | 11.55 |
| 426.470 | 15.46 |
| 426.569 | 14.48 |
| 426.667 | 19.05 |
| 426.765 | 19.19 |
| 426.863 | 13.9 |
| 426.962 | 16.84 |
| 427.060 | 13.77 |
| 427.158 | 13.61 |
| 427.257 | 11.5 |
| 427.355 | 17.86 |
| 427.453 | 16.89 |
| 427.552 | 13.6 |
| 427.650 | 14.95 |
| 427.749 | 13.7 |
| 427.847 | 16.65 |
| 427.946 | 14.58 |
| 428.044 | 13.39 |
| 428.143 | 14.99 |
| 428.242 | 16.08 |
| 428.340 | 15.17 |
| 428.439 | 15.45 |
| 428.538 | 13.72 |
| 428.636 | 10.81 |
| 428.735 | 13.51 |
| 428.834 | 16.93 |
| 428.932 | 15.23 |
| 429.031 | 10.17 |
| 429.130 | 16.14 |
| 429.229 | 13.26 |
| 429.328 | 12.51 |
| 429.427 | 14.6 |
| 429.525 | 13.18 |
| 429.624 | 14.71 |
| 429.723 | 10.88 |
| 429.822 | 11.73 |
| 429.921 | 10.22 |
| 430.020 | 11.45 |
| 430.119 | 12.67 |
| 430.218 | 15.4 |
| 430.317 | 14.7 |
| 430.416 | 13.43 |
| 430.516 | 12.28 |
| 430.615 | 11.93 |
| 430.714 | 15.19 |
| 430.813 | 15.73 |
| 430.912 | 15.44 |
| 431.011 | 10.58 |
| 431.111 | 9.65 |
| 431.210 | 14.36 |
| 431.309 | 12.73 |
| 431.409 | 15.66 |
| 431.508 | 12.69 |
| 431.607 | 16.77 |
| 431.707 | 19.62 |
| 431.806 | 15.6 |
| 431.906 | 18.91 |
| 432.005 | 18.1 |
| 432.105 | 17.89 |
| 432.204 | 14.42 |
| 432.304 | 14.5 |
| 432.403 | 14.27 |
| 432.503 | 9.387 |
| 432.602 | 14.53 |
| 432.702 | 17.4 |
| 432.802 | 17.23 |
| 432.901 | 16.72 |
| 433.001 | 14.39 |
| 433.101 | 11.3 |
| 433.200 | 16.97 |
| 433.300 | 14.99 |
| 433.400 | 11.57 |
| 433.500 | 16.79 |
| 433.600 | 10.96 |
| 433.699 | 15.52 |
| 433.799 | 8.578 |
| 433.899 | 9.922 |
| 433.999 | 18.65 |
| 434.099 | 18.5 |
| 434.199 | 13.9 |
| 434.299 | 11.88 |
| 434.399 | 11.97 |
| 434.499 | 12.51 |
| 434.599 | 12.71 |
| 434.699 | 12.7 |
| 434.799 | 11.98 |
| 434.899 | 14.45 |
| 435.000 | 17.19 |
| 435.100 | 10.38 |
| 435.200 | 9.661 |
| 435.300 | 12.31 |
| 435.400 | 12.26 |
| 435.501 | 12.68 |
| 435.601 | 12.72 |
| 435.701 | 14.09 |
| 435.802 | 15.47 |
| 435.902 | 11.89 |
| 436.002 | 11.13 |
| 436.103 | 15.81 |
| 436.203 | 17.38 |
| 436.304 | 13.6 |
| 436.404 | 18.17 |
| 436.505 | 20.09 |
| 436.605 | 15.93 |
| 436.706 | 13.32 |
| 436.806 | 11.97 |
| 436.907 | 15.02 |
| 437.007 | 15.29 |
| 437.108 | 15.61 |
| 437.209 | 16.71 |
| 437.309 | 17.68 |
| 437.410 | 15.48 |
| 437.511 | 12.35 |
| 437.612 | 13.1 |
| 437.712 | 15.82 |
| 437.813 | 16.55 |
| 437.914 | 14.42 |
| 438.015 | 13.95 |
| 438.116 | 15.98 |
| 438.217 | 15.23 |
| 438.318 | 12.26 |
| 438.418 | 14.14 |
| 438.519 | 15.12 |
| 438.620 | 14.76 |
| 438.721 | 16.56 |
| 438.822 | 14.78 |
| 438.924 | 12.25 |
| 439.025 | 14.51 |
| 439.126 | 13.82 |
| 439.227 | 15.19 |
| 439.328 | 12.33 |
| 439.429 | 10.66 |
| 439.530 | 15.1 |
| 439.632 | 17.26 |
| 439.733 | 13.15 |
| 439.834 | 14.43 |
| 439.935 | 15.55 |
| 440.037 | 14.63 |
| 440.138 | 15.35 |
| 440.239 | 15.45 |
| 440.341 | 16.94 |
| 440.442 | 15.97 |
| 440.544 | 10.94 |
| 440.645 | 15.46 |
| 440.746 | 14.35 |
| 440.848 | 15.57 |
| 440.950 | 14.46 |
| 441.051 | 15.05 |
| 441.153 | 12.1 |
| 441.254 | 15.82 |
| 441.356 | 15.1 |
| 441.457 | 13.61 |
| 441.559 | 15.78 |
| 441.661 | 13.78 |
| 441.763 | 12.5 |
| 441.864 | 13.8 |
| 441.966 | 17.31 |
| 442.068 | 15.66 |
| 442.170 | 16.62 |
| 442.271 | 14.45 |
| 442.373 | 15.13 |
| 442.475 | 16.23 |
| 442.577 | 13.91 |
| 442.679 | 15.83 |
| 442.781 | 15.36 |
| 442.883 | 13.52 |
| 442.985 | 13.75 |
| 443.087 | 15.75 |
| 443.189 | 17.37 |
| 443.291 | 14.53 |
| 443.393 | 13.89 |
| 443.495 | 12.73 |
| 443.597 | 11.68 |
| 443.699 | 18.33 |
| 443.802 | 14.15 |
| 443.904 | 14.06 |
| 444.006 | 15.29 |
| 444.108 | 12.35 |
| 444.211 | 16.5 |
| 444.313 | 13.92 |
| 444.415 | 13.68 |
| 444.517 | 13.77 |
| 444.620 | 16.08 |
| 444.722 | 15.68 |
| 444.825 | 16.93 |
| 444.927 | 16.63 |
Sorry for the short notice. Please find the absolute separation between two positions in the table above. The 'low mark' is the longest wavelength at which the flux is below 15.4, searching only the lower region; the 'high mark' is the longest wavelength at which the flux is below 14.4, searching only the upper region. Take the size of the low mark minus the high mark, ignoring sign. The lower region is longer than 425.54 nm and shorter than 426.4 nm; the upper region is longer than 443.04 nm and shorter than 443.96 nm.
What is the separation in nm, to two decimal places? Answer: 17.53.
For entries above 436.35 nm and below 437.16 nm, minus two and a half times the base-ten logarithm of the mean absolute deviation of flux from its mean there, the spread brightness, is -0.6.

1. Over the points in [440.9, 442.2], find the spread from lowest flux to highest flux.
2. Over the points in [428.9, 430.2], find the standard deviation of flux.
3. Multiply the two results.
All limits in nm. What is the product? 10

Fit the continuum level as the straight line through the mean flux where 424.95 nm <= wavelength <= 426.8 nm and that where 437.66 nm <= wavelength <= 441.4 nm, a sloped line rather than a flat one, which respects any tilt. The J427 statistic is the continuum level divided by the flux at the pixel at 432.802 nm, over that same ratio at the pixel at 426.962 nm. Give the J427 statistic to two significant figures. 0.96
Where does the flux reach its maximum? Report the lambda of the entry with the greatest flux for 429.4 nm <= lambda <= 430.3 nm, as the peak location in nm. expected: 430.218 nm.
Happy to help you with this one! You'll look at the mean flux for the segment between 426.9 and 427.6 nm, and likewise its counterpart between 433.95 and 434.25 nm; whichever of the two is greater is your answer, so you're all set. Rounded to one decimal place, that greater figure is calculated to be 17.0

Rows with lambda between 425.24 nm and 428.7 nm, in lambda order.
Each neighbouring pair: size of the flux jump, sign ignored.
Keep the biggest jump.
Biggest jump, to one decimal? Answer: 6.4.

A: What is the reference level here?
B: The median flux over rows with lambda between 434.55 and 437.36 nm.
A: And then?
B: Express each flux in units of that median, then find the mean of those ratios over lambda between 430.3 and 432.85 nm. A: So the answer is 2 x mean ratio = 2.13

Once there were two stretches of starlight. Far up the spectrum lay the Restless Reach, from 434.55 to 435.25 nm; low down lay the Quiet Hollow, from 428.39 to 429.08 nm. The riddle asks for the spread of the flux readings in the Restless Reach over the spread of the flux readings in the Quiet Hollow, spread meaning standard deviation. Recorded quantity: 1.02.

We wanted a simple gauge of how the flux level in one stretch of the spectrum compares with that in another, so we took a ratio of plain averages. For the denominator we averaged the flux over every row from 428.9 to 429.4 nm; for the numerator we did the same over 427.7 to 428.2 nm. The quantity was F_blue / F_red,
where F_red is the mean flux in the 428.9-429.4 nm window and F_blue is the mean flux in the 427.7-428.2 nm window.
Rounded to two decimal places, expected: 1.09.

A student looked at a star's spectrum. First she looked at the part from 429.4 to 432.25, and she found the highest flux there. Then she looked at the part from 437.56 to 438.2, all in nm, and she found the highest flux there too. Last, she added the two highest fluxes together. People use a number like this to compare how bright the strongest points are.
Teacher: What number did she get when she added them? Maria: 36.2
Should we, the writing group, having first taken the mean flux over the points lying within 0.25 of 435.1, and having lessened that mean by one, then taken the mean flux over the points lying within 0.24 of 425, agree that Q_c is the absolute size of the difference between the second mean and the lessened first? 2.7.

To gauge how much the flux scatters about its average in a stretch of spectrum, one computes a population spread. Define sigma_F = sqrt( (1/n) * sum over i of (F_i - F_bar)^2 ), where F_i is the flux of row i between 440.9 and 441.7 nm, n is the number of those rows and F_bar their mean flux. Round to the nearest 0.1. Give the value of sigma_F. 1.2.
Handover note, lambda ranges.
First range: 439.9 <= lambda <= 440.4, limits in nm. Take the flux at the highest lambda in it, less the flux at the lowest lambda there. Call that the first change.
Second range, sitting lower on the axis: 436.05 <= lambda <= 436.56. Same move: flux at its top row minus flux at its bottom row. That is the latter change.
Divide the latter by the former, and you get 3.1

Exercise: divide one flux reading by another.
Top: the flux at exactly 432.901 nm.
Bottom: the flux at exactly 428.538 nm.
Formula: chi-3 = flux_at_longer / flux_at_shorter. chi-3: 1.2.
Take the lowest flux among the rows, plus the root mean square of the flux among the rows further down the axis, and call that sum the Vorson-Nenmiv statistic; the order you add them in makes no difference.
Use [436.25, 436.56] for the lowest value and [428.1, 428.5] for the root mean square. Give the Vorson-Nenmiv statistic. 29.0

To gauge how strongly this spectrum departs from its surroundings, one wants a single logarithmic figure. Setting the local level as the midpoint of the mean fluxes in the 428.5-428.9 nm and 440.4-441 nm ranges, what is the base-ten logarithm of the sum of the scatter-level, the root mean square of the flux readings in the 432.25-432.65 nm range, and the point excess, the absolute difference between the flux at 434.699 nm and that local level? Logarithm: 1.17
